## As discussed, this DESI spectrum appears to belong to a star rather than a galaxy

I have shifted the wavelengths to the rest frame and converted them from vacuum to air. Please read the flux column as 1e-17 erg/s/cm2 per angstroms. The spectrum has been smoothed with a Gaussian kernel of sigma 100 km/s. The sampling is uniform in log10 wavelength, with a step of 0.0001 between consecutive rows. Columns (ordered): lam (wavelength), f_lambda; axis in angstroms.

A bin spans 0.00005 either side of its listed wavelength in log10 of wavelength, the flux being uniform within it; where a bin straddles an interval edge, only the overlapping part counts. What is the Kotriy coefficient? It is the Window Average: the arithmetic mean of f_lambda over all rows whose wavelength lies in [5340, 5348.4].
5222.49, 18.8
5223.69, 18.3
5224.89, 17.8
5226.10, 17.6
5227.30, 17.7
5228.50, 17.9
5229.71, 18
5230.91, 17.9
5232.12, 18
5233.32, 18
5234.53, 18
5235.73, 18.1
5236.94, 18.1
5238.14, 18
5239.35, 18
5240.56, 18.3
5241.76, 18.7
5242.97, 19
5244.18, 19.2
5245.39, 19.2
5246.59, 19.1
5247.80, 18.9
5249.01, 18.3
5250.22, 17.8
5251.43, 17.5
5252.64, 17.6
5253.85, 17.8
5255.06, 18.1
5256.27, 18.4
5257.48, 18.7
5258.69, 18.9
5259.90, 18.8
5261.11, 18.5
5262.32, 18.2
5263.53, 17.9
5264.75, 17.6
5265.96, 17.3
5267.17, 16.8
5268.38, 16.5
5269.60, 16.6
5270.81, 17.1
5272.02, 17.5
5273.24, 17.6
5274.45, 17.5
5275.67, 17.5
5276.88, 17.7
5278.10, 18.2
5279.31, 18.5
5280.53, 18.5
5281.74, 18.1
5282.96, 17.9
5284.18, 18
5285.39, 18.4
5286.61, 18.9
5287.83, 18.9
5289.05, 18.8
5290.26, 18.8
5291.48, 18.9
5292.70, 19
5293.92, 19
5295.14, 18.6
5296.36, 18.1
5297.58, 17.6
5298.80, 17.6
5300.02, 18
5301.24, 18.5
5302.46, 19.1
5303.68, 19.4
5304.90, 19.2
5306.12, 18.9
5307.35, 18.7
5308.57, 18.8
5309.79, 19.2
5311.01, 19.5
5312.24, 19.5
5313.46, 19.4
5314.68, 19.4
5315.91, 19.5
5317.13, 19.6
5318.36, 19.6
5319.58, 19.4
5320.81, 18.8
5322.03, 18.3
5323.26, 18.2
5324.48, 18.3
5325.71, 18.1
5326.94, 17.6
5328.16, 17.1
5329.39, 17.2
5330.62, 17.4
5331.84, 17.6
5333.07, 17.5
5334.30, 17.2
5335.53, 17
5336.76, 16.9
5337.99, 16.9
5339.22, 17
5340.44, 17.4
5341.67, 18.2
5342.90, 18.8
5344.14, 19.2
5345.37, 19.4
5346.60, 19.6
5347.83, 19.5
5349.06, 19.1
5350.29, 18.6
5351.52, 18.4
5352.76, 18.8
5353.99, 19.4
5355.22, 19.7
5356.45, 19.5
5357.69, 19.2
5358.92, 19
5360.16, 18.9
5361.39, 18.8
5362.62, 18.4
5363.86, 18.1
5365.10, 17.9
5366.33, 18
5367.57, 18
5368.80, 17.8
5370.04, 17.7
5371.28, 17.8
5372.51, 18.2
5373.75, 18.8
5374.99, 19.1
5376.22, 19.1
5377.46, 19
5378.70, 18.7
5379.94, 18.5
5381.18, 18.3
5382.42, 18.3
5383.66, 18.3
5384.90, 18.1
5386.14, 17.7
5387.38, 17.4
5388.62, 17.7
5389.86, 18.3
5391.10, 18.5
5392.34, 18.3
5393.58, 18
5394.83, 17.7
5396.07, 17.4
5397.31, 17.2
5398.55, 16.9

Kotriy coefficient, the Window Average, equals 18.9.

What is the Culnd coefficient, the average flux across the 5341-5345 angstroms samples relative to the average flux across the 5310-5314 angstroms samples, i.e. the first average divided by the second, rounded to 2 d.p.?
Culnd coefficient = 0.96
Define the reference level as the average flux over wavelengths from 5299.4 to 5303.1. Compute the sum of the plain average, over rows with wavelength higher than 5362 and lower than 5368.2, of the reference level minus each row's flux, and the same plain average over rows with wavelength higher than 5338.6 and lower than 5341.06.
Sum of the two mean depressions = 1.8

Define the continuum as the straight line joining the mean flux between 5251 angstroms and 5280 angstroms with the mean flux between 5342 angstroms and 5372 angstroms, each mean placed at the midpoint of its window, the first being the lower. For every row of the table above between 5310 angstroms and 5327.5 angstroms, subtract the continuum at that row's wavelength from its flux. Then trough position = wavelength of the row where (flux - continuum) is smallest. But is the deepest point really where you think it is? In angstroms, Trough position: 5326.94 angstroms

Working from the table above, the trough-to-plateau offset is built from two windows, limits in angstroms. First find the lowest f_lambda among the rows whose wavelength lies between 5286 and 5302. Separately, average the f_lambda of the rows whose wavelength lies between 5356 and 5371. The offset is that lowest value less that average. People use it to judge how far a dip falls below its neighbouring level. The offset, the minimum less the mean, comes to -0.8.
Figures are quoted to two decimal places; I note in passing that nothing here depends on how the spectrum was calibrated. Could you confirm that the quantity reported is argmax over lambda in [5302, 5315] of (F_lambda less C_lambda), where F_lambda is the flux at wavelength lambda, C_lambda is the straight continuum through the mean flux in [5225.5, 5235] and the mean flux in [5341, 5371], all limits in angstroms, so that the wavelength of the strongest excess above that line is 5311.01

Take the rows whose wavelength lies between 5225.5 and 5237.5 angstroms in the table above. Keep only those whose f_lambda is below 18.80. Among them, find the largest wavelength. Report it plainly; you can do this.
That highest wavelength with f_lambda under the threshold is 5236.94 angstroms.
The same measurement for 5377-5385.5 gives 5384.90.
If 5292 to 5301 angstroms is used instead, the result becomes 5300.02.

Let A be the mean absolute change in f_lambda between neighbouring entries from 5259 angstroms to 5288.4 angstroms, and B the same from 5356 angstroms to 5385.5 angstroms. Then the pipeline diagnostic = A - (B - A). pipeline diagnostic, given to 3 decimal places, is 0.339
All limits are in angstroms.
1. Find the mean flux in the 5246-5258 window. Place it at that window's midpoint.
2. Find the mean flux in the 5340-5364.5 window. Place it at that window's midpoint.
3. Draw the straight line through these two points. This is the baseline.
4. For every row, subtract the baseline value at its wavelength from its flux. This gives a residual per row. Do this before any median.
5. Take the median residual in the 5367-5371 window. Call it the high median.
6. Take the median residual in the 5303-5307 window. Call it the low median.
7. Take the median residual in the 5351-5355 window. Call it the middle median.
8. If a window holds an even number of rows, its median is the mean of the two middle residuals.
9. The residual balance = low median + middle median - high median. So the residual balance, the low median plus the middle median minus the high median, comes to 1.7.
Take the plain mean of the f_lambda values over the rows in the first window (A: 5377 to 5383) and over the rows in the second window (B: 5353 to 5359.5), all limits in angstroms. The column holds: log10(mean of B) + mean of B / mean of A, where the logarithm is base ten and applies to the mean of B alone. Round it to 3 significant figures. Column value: 2.33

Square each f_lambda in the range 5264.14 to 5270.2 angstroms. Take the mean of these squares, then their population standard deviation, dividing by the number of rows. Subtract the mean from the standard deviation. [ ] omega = -273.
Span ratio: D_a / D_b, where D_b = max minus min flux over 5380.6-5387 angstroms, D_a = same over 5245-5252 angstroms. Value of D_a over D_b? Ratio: 2.8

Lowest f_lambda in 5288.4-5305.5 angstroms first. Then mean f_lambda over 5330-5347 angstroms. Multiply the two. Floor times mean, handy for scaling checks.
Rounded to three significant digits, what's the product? 314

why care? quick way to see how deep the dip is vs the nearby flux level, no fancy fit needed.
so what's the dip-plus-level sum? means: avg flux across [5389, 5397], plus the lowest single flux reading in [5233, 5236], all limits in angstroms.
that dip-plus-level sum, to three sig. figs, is 36.0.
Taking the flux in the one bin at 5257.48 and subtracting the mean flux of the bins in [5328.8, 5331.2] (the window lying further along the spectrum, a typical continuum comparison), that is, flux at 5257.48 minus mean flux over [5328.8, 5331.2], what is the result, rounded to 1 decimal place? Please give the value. 1.4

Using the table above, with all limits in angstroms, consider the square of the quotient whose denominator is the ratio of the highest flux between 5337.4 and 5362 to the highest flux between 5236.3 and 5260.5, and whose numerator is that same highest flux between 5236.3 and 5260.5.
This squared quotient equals 350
